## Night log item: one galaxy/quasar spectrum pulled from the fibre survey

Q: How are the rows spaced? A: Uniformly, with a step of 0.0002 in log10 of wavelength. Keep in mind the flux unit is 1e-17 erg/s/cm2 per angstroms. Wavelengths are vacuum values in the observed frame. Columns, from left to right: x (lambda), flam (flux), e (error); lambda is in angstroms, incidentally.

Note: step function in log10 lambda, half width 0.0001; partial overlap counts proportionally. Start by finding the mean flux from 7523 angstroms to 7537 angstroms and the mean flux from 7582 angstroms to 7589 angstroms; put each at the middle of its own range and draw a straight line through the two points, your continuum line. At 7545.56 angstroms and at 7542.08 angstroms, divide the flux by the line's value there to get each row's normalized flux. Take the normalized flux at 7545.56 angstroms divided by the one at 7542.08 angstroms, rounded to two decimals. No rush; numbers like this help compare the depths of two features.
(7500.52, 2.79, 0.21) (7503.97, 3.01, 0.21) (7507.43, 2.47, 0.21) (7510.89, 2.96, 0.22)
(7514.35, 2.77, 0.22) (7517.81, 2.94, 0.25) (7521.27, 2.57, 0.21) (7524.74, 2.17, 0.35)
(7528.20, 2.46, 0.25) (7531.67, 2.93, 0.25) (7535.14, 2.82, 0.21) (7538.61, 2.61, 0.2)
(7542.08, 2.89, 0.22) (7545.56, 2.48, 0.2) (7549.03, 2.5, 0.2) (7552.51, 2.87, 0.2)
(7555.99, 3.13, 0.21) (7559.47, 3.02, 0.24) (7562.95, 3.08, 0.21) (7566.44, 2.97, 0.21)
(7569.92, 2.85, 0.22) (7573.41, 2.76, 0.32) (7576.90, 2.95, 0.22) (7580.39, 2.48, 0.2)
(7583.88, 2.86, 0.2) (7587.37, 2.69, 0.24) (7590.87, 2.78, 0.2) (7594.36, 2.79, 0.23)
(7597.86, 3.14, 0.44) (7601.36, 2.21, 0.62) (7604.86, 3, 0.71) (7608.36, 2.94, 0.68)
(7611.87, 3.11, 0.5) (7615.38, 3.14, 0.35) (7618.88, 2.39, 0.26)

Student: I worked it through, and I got 0.85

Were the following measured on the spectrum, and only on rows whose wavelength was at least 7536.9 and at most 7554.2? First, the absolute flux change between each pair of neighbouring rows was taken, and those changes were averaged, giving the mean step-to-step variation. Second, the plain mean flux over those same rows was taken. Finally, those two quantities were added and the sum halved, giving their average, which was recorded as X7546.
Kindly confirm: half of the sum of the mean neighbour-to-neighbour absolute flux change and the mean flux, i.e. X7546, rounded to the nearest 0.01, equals 1.47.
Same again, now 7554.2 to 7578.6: 1.54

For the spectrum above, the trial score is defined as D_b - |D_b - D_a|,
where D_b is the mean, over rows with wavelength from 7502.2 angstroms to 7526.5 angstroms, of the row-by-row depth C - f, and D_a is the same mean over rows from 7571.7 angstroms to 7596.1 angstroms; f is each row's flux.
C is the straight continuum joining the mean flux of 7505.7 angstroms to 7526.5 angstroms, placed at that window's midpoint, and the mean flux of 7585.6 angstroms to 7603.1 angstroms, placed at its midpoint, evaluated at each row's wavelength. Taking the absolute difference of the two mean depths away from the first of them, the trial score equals -0.1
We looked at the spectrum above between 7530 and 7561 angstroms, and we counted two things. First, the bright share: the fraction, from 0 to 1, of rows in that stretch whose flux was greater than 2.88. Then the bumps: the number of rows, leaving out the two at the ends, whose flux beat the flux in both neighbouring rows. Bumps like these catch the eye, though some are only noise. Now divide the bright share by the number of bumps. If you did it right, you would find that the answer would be 0.22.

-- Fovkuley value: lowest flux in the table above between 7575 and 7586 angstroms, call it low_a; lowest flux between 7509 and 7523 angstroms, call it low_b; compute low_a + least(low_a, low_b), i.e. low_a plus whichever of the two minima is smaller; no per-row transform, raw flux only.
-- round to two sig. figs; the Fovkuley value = 5.0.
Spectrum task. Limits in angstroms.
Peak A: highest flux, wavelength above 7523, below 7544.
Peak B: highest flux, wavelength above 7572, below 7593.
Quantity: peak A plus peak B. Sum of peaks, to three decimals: 5.880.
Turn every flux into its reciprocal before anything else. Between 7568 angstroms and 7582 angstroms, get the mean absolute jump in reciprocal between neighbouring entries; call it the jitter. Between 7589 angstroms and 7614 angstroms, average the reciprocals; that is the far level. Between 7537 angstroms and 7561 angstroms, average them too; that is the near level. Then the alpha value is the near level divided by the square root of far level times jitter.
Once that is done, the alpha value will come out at 3.3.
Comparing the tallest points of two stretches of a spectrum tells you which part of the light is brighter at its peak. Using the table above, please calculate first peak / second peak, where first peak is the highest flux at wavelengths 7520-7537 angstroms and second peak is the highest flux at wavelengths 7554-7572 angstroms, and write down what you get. 0.94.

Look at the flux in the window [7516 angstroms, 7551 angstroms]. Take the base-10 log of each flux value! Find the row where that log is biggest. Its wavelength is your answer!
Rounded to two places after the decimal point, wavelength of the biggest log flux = 7517.81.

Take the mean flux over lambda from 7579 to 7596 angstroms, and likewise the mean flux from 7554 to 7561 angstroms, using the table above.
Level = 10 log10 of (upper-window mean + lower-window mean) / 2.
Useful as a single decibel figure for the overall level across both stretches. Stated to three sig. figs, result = 4.62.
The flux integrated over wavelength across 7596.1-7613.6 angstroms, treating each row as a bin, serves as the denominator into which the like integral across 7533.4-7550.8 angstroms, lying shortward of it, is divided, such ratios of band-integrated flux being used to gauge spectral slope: 0.92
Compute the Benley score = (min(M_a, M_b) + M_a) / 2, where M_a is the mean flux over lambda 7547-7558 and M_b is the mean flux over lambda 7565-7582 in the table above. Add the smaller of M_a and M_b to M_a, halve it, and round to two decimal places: 2.82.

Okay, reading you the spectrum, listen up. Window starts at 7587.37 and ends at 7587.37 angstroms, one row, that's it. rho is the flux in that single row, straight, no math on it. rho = 2.69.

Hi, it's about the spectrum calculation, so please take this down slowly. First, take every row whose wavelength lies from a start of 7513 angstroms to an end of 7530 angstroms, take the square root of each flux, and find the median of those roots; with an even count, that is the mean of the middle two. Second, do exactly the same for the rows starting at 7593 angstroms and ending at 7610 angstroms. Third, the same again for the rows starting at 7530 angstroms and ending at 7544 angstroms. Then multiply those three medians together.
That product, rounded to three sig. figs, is 4.64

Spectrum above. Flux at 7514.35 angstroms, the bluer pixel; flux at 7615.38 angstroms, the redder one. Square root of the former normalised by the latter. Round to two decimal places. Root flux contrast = 0.94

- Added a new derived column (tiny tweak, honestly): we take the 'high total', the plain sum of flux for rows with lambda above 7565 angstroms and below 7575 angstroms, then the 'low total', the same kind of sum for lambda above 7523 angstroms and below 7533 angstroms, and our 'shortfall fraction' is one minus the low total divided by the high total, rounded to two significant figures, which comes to 0.12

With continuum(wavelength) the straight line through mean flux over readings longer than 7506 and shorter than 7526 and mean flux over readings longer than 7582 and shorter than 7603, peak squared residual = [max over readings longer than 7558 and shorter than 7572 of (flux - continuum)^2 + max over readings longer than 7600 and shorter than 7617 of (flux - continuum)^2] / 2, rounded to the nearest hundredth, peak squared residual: 0.22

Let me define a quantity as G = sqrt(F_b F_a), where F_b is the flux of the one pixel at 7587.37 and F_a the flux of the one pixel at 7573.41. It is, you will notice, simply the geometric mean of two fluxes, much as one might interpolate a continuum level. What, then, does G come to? 2.7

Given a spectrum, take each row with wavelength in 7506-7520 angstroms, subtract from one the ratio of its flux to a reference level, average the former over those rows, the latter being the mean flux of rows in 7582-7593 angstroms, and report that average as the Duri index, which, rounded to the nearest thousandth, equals -0.003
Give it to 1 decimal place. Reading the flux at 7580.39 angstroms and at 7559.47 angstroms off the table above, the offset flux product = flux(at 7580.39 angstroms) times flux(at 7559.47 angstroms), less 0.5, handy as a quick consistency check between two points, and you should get 7.0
